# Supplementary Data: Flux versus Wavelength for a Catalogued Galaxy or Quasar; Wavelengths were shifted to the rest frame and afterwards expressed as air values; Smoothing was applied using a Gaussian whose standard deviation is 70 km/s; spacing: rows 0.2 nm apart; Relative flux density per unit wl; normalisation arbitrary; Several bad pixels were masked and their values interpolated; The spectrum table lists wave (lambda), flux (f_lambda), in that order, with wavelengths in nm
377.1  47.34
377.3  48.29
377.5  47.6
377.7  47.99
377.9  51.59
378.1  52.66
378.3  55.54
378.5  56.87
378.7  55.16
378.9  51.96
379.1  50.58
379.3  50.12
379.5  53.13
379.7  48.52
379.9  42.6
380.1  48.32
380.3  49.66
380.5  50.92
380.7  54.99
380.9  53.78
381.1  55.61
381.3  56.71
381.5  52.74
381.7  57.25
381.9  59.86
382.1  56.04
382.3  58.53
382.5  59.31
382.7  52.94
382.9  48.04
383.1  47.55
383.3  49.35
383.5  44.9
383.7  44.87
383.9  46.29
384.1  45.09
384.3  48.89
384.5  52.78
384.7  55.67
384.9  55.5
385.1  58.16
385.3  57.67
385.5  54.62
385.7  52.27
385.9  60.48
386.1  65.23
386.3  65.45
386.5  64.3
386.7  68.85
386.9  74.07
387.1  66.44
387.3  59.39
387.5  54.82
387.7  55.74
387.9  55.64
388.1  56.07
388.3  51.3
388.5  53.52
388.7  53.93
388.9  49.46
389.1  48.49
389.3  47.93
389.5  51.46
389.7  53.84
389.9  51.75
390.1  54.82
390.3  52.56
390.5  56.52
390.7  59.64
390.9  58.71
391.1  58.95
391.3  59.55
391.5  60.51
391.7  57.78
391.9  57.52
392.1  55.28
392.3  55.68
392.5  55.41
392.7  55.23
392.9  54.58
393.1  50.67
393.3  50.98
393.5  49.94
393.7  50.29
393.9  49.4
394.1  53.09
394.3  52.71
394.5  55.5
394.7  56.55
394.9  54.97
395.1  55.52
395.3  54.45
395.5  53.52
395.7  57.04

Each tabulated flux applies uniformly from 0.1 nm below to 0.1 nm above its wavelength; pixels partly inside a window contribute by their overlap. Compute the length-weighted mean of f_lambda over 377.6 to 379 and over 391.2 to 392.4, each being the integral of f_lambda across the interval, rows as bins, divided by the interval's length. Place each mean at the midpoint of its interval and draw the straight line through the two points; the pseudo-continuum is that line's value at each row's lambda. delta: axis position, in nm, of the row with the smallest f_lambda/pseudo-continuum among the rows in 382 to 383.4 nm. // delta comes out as 383.1 nm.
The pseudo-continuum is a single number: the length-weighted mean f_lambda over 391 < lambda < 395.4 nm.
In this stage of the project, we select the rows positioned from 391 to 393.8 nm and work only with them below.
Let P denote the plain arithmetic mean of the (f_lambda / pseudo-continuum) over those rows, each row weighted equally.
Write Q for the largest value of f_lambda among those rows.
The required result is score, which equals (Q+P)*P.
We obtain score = 62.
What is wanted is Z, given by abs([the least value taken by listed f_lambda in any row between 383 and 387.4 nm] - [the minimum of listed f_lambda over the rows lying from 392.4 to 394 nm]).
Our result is 4.5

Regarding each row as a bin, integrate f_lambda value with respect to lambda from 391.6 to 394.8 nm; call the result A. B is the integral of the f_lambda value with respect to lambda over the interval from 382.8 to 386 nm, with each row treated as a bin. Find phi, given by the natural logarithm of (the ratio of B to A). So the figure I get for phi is -0.05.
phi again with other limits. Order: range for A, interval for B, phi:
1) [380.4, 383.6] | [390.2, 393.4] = 0.05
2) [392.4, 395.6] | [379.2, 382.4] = 0.00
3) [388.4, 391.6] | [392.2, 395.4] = -0.02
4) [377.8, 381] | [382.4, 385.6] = -0.01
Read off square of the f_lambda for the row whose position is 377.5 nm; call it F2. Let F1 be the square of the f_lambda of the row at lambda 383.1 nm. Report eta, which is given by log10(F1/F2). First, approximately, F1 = 2261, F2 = 2266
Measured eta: 0.00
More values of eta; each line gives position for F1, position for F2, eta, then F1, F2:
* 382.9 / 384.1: 0.06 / 2308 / 2033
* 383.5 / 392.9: -0.17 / 2016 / 2979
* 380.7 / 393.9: 0.09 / 3024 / 2440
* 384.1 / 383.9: -0.02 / 2033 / 2143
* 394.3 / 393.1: 0.03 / 2778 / 2567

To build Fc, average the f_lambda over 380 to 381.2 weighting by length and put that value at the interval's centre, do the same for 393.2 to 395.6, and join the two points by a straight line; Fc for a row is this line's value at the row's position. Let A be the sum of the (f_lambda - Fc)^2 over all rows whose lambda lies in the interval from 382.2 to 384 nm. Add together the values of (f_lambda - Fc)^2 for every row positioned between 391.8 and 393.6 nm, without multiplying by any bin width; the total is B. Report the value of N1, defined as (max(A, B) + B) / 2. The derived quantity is 178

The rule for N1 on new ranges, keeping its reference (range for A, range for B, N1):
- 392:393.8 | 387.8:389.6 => 78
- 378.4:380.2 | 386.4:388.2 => 1133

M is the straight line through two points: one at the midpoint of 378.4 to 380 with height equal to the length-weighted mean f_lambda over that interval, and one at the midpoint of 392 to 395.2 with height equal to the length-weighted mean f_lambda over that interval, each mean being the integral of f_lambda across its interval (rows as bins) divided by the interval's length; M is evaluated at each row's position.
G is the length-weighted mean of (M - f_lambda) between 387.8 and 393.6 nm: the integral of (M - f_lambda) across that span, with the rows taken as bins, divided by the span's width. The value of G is -1.4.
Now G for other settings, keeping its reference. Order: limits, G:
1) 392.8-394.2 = 2.2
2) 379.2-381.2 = 0.5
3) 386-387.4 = -13.9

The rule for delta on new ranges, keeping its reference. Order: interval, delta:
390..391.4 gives 390.3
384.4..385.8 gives 385.7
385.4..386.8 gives 385.7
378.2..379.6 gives 379.3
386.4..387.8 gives 387.5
